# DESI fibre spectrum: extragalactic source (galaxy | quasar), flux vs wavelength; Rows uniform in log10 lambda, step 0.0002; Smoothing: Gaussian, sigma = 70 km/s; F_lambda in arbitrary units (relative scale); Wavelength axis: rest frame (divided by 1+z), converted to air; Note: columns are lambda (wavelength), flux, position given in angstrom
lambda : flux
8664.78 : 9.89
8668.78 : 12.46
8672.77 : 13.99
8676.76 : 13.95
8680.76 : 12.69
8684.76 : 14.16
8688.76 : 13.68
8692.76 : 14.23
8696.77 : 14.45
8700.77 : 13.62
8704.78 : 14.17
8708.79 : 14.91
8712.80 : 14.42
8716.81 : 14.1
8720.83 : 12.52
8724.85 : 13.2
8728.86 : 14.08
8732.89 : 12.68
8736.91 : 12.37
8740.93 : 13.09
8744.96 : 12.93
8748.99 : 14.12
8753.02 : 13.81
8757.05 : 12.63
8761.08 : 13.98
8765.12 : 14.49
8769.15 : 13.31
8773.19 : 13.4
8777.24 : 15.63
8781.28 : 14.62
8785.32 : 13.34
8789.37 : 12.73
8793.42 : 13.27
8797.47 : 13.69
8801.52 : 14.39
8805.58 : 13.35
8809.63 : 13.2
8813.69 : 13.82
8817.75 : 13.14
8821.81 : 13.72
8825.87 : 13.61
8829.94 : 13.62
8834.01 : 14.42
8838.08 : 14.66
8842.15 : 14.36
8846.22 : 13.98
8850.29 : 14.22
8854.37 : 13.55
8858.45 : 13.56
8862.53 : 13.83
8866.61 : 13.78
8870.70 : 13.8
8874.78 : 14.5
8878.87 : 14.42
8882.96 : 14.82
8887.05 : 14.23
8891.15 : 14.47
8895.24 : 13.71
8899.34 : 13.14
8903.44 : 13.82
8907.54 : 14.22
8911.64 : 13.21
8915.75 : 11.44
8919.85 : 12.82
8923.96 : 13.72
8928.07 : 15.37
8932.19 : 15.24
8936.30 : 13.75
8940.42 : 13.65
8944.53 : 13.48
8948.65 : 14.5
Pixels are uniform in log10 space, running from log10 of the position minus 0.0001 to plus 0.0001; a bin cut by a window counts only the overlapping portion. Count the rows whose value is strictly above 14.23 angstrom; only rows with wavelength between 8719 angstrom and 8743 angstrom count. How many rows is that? 0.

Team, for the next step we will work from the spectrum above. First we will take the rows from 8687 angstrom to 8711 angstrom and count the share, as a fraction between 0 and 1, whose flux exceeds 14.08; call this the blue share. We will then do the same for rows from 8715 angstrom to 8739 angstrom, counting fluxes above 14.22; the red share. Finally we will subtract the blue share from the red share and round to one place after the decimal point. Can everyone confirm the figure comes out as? -0.7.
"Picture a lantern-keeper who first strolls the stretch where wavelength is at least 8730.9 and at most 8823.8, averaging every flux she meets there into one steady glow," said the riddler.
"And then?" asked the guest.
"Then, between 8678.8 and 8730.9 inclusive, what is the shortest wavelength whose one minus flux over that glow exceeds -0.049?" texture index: 8680.76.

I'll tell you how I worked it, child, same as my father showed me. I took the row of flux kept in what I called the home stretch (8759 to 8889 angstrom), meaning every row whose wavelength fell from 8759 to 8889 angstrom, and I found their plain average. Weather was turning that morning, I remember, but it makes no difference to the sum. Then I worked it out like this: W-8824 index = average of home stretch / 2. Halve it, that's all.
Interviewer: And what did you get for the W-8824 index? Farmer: 7.0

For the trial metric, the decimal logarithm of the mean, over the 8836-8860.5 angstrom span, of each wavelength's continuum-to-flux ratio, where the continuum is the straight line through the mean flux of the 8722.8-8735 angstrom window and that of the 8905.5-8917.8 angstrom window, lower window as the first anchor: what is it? -0.031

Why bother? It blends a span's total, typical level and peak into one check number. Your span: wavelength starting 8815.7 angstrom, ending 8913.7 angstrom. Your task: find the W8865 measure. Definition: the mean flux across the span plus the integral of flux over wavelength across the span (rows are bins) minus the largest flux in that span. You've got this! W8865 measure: 1366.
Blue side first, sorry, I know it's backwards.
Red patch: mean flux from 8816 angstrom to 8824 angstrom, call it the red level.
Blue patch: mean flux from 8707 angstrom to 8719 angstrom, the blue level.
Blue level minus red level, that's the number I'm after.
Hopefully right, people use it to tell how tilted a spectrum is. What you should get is 1.0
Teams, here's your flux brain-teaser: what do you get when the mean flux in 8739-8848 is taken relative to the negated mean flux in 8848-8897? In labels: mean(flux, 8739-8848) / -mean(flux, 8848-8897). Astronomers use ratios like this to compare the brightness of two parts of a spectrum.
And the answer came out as -0.98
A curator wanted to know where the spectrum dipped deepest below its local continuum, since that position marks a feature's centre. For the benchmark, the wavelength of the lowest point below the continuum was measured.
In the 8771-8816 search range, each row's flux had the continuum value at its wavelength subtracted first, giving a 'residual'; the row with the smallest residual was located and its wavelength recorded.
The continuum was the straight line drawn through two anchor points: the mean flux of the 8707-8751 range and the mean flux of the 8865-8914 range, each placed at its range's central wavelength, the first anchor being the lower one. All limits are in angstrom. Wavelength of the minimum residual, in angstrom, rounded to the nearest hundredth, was 8789.37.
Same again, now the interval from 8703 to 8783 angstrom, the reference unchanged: 8736.91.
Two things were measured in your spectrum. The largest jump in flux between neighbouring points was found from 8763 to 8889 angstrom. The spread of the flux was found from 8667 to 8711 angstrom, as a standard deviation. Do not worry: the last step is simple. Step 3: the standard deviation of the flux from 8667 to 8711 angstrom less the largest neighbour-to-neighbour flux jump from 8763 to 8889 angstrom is -1.5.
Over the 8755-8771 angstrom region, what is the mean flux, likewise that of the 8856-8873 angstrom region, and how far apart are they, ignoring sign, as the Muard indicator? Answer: 0.14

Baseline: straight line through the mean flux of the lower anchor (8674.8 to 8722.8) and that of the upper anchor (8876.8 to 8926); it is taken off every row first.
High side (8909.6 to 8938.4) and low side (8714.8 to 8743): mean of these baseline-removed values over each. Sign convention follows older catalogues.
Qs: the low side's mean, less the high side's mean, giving -0.73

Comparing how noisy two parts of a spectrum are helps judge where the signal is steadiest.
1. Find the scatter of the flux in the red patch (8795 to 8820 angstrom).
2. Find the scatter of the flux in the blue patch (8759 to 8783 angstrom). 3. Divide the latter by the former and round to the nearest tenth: 1.8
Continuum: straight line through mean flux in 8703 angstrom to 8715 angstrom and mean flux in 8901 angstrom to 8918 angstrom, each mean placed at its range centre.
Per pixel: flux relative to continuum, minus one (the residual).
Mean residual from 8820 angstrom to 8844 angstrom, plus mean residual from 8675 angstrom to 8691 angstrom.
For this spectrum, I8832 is -0.044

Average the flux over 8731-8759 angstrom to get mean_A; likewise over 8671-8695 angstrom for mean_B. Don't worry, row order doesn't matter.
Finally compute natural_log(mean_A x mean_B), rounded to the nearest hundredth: 5.20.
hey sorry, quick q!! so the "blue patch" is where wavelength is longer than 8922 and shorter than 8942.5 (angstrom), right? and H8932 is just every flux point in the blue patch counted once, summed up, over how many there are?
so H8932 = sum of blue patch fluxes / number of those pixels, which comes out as 14.3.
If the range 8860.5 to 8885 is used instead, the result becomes 14.2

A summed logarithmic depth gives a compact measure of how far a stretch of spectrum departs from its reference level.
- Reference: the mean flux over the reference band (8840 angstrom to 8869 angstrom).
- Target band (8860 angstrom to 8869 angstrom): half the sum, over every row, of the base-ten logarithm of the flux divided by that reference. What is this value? -0.003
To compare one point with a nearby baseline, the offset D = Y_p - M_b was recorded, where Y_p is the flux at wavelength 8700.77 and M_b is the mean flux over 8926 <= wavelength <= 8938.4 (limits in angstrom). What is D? -1.2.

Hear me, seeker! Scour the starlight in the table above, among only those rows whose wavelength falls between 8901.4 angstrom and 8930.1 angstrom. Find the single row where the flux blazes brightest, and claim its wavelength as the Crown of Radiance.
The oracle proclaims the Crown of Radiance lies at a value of 8928.07 angstrom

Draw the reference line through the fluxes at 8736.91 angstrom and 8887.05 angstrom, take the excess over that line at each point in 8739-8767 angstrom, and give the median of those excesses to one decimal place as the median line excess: 1.2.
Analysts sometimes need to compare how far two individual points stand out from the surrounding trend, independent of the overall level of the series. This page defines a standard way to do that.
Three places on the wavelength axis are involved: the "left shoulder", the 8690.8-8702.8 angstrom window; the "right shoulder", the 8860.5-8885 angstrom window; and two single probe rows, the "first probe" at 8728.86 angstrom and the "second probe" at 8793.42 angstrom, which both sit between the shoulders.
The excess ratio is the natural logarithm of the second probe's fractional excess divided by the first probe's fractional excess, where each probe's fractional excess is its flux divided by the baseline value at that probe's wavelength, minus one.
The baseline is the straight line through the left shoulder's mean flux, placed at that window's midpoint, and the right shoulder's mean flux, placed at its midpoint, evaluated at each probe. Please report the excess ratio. 3.2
